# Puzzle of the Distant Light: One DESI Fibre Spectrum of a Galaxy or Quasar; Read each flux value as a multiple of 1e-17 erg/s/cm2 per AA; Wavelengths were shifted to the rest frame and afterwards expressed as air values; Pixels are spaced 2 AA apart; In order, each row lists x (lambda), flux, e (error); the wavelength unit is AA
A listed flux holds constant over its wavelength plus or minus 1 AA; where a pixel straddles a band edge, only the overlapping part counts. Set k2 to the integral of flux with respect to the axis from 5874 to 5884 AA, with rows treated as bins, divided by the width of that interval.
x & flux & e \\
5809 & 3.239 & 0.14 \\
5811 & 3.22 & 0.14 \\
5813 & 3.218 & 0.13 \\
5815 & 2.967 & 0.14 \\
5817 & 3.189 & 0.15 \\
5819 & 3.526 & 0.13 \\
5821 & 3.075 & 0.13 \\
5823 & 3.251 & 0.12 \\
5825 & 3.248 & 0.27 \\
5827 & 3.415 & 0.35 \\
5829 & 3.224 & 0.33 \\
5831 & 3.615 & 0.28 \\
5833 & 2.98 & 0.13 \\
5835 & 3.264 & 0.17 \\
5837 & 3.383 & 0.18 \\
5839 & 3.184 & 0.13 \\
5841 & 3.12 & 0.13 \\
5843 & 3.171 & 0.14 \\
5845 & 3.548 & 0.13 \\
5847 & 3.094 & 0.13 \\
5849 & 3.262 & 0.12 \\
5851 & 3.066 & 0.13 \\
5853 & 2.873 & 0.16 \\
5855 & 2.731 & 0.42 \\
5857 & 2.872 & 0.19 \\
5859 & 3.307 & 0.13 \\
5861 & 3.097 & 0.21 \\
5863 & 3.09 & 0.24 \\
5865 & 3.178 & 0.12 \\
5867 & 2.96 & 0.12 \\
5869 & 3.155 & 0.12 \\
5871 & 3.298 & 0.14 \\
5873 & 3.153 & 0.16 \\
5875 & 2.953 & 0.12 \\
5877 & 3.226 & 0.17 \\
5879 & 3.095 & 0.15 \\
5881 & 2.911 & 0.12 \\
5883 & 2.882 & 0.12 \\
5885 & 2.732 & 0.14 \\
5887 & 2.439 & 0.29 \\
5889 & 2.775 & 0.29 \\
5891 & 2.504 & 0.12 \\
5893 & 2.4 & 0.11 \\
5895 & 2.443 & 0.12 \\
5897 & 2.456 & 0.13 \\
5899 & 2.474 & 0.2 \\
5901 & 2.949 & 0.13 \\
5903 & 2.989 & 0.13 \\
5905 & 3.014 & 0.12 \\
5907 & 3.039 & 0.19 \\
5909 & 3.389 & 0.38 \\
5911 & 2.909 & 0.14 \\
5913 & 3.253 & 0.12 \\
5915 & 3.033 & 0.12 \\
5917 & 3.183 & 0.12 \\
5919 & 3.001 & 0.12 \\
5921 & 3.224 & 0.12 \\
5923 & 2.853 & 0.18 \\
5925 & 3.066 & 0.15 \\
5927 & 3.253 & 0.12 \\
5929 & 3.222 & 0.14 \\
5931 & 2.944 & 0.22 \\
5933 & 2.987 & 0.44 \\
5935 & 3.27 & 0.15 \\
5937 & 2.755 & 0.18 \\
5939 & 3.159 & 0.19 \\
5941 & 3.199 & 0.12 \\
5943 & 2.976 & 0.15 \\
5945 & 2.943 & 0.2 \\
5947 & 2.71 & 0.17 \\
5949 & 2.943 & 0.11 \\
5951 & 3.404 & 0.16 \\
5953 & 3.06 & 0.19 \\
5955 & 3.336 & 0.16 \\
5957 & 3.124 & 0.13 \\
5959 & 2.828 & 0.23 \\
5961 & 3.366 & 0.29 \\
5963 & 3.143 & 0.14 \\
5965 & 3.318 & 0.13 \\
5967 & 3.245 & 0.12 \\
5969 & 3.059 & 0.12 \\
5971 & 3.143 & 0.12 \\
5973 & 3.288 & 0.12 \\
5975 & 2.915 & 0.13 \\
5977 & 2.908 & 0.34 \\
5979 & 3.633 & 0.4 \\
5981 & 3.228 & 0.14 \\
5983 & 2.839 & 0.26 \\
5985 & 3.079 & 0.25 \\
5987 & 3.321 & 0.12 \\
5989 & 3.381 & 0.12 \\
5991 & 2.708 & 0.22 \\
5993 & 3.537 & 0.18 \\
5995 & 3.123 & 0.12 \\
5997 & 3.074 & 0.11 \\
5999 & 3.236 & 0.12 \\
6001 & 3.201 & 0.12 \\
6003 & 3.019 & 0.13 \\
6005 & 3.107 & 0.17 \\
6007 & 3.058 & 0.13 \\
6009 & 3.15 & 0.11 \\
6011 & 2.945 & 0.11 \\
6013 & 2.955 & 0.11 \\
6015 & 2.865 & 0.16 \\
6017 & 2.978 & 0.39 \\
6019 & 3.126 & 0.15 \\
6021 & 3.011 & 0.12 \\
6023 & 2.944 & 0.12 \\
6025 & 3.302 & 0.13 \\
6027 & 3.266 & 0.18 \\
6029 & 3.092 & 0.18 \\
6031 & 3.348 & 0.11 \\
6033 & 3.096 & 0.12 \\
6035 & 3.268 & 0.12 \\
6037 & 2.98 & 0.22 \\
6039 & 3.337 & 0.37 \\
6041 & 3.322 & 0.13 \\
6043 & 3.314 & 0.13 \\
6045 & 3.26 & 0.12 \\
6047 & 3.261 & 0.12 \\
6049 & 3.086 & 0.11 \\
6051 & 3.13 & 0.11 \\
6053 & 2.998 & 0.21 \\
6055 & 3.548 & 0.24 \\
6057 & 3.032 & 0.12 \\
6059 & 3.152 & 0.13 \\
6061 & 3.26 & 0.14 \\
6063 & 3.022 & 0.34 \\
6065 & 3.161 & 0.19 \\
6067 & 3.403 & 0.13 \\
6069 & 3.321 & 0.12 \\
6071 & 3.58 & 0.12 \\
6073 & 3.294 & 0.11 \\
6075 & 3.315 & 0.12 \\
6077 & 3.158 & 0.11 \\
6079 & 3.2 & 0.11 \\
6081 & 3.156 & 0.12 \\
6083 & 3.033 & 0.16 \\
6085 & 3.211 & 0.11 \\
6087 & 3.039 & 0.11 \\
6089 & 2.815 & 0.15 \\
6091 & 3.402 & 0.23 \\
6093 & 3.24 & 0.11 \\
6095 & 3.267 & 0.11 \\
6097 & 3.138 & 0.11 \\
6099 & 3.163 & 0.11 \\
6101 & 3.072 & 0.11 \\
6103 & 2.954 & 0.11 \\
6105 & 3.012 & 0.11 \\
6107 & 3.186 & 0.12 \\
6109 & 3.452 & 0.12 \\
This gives 3.01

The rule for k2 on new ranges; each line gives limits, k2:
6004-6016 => 3.01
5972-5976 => 3.10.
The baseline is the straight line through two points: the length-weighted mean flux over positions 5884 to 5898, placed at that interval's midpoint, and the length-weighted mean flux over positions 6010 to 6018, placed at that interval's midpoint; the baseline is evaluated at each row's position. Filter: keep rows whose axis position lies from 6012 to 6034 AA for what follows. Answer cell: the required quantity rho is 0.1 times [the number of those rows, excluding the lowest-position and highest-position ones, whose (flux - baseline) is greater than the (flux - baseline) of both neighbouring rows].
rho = 0.30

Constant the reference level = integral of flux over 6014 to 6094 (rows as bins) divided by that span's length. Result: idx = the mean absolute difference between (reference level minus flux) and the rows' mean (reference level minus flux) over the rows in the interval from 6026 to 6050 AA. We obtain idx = 0.10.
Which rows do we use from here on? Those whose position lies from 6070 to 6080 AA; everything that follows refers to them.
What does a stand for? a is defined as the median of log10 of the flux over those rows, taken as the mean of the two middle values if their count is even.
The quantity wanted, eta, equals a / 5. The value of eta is 0.104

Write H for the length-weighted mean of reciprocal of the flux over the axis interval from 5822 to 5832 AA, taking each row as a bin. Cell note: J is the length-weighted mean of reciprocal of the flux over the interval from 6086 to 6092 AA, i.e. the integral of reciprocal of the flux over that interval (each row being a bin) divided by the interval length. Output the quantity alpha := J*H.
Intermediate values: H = 0.299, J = 0.326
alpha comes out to 0.098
